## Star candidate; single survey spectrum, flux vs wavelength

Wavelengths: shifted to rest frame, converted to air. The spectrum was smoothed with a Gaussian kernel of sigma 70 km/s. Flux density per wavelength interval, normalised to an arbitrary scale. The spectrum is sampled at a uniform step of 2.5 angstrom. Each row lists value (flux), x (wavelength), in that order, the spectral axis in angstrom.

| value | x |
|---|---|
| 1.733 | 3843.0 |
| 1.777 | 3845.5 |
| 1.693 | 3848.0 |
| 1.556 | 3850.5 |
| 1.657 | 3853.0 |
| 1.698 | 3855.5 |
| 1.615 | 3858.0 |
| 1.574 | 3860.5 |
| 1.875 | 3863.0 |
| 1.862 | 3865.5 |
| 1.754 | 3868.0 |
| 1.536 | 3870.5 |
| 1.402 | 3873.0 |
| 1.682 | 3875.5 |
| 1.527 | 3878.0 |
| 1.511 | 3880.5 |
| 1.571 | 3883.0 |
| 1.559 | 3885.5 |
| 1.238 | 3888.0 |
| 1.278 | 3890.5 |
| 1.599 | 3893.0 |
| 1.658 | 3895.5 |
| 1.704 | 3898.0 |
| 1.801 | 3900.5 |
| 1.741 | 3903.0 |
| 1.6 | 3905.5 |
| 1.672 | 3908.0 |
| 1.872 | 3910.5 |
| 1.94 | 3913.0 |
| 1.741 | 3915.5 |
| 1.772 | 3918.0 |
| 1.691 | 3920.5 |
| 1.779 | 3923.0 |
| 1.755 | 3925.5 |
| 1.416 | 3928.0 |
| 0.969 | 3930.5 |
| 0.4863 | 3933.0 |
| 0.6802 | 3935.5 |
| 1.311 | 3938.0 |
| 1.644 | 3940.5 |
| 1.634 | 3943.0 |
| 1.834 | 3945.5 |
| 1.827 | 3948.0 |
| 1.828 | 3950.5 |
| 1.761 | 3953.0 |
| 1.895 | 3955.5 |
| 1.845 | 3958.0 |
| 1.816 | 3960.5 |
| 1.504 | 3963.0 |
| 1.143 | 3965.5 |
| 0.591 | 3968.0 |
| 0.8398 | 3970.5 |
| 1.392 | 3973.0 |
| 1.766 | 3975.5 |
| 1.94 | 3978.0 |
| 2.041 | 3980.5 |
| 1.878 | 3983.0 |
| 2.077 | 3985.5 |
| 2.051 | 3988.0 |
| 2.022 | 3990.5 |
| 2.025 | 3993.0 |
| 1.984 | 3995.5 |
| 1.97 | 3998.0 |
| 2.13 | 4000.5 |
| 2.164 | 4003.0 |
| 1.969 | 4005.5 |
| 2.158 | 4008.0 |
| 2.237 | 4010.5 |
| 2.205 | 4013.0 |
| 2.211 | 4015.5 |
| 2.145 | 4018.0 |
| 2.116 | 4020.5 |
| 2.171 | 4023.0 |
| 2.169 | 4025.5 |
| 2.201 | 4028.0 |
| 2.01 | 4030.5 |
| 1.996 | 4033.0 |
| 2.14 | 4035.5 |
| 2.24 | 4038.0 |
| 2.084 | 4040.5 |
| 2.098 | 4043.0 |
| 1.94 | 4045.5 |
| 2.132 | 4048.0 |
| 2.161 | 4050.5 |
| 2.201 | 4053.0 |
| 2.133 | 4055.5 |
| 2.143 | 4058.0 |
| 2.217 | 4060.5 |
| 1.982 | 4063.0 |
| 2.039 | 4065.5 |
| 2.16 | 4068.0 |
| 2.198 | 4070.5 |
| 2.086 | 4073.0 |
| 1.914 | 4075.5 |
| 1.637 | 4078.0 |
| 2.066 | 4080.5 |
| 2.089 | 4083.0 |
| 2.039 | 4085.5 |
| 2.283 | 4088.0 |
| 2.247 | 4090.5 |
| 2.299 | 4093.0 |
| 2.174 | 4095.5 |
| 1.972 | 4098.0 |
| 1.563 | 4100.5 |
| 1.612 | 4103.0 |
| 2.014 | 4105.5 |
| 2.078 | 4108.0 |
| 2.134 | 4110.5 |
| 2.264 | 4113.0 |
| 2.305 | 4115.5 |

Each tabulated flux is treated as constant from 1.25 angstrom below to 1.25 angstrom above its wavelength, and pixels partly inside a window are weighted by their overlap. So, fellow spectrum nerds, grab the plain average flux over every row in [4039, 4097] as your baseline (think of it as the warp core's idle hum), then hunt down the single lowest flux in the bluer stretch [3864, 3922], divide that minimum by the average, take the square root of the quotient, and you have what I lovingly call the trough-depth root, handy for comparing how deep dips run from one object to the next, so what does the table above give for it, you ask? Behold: 0.77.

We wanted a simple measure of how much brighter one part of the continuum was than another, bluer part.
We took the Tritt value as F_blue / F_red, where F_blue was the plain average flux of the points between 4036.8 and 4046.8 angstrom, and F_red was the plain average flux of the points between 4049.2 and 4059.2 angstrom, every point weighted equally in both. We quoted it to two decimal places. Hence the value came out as 0.97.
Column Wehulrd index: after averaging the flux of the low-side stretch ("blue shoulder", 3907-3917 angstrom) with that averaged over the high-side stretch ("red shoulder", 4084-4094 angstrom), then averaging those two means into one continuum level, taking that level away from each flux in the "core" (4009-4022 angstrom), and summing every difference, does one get 0.86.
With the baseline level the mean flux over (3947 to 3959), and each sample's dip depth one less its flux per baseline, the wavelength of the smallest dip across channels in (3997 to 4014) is 4010.5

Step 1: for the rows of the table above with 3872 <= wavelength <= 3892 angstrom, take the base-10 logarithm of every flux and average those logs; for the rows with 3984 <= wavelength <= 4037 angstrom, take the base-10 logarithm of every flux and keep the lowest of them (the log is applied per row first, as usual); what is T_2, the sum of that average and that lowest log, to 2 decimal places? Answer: 0.46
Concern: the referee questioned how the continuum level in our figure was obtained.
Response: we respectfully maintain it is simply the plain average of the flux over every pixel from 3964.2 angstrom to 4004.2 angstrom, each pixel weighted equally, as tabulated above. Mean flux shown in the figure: 1.8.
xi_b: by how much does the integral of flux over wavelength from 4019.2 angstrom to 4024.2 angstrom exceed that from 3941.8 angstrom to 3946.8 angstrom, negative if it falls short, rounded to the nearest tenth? 2.0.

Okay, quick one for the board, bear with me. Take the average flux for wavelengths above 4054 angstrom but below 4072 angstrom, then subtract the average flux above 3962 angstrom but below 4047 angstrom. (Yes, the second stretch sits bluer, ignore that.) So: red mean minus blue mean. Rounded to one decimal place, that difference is 0.2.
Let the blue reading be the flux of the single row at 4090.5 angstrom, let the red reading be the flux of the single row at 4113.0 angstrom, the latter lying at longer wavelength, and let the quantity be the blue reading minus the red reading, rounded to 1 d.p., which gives 0.0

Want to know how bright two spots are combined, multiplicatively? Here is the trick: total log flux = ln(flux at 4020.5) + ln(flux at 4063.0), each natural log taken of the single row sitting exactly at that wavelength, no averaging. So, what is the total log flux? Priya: 1.4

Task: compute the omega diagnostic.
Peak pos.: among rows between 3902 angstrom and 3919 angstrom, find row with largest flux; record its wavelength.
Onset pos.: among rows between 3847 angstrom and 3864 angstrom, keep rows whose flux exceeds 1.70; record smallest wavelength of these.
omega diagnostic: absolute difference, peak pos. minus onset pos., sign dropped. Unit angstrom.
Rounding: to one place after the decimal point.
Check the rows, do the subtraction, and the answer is 50.0 angstrom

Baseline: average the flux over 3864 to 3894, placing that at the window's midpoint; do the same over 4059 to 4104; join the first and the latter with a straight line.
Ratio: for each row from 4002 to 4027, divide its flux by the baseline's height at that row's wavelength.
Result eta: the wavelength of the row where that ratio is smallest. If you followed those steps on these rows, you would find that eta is 4005.5 angstrom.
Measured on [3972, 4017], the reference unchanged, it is 3973.0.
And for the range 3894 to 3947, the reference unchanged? 3933.0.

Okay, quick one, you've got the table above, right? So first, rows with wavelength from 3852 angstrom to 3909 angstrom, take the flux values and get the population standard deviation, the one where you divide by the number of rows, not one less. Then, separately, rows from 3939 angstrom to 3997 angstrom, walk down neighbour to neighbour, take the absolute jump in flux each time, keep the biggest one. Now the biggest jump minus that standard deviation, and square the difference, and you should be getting 0.16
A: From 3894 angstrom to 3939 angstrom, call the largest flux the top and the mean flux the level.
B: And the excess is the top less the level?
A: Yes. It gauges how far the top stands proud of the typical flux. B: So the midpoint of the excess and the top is 1.17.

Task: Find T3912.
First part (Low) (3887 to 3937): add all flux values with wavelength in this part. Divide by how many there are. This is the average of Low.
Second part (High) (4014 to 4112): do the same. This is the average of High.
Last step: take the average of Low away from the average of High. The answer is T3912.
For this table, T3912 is 0.56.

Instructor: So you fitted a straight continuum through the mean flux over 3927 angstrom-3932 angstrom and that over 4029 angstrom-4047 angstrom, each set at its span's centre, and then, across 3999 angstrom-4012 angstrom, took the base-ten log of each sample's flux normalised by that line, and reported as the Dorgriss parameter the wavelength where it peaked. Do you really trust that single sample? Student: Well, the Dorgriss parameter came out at 4003.0 angstrom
